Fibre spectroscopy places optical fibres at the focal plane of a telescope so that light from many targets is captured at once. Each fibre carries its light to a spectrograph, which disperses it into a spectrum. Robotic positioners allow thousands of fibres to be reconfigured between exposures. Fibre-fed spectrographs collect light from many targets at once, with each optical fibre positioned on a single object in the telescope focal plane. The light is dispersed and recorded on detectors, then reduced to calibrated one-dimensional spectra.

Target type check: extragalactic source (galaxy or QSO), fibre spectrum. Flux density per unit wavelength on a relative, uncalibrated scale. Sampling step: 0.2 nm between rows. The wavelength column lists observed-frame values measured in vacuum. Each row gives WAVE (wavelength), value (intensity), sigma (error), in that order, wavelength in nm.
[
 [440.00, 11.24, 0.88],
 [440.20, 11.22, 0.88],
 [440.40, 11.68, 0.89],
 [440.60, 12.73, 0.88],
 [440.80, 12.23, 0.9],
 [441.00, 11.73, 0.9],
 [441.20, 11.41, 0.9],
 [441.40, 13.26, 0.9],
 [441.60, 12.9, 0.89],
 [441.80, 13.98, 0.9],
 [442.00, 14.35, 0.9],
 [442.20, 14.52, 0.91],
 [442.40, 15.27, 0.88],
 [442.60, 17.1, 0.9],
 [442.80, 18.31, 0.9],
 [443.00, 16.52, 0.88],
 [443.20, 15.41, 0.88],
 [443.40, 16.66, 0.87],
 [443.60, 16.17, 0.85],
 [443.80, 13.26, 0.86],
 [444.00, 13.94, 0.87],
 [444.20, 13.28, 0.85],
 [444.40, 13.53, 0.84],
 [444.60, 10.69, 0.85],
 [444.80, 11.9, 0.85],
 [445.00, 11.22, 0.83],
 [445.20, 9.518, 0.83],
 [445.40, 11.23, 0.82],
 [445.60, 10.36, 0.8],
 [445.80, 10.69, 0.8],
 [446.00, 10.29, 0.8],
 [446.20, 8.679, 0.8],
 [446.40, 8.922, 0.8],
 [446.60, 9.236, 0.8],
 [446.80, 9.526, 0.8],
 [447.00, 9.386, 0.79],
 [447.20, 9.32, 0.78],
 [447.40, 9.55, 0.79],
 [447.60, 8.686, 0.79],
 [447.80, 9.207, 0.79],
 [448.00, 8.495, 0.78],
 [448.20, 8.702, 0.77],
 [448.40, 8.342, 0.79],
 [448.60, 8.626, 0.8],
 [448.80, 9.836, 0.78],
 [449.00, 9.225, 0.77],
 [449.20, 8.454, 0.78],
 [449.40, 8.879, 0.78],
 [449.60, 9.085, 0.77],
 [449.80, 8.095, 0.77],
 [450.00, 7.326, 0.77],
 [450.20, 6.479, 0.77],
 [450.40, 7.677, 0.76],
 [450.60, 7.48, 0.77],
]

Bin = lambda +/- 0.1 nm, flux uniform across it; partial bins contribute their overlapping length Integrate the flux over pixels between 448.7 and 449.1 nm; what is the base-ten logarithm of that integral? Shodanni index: 0.58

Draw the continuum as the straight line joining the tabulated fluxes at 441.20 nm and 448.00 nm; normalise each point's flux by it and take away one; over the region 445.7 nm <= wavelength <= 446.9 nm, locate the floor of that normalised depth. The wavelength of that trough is 446.20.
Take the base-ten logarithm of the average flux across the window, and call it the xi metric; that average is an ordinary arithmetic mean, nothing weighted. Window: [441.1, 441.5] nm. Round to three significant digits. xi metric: 1.09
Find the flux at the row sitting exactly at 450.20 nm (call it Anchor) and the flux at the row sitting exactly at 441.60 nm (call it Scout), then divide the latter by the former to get 2.0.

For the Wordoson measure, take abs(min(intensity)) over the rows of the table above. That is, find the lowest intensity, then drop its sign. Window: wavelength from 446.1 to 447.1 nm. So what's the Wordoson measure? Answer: 8.7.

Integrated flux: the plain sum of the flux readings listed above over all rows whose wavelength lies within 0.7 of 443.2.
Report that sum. 113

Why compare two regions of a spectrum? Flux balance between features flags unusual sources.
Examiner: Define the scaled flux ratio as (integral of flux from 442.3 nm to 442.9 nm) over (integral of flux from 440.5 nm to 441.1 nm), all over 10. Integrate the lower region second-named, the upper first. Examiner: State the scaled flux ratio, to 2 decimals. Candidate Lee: 0.14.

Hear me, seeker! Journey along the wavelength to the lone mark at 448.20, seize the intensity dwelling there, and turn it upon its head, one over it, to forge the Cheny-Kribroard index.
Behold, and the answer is 0.11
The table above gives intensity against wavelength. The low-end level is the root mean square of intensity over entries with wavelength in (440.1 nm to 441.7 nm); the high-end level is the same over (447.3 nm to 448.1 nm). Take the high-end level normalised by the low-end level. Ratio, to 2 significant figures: 0.74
